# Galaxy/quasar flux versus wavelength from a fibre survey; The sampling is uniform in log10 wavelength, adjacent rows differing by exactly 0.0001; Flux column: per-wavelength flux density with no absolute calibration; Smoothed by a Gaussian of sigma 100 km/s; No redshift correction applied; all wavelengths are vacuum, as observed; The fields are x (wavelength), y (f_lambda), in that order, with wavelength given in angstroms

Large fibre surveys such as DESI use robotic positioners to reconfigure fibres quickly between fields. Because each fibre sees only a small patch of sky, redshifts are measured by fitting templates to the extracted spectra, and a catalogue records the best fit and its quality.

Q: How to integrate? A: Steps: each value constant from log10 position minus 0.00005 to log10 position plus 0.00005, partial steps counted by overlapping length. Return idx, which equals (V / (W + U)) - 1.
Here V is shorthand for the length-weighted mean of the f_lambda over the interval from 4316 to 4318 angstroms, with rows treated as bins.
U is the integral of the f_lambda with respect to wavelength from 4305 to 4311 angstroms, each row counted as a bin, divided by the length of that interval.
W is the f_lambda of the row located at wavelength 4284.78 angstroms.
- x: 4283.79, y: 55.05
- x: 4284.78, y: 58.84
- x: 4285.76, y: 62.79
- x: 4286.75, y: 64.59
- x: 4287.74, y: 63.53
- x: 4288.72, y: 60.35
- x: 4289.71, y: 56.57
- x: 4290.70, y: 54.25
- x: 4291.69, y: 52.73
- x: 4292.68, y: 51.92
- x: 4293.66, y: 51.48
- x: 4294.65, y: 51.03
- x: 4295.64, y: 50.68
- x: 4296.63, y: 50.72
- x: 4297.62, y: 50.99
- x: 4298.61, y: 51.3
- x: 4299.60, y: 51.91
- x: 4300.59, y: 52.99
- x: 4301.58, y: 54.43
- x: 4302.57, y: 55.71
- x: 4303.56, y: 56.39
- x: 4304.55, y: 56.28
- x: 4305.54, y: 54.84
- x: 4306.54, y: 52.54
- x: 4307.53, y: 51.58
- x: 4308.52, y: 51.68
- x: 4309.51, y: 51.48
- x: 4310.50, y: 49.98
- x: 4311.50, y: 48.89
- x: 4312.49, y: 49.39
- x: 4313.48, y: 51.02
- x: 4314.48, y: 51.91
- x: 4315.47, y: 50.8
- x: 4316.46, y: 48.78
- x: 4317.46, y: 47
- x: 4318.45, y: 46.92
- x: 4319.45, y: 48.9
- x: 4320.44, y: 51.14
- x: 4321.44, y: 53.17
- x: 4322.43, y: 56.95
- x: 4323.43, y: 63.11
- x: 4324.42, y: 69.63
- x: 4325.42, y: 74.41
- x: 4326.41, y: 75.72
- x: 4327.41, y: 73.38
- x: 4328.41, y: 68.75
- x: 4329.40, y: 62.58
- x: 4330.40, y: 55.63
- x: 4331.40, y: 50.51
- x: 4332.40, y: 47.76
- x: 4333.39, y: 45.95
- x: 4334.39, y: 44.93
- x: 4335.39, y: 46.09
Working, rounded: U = 52.0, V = 47.8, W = 58.84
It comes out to -0.569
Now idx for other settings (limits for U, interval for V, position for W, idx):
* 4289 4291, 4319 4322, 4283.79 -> -0.538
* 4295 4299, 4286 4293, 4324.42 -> -0.519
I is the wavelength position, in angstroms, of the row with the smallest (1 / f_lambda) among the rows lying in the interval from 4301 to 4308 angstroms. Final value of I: 4303.56 angstroms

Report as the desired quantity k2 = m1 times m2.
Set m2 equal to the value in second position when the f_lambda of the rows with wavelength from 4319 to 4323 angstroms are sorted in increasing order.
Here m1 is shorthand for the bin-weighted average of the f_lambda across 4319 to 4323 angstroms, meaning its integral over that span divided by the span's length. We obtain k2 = 2698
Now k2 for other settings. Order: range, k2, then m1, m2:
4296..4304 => 2702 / 53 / 50.99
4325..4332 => 3642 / 65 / 55.63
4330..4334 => 2373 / 50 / 47.76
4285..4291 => 3423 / 61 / 56.57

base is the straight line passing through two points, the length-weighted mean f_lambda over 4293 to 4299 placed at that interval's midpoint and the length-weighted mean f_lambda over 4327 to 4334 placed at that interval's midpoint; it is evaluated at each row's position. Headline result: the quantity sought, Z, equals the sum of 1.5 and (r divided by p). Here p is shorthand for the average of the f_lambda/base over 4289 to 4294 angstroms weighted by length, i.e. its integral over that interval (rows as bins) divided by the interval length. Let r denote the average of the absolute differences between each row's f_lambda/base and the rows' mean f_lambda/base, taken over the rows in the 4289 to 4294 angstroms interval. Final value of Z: 1.53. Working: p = 1.07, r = 0.037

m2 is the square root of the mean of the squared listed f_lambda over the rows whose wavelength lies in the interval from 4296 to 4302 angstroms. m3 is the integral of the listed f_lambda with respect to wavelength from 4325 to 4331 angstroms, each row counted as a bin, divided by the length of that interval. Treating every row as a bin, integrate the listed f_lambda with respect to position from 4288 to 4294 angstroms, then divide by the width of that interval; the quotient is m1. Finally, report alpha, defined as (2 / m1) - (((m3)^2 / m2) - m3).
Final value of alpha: -21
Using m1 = 55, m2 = 52.1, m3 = 68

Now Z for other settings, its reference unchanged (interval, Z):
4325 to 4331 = 1.60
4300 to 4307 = 1.52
